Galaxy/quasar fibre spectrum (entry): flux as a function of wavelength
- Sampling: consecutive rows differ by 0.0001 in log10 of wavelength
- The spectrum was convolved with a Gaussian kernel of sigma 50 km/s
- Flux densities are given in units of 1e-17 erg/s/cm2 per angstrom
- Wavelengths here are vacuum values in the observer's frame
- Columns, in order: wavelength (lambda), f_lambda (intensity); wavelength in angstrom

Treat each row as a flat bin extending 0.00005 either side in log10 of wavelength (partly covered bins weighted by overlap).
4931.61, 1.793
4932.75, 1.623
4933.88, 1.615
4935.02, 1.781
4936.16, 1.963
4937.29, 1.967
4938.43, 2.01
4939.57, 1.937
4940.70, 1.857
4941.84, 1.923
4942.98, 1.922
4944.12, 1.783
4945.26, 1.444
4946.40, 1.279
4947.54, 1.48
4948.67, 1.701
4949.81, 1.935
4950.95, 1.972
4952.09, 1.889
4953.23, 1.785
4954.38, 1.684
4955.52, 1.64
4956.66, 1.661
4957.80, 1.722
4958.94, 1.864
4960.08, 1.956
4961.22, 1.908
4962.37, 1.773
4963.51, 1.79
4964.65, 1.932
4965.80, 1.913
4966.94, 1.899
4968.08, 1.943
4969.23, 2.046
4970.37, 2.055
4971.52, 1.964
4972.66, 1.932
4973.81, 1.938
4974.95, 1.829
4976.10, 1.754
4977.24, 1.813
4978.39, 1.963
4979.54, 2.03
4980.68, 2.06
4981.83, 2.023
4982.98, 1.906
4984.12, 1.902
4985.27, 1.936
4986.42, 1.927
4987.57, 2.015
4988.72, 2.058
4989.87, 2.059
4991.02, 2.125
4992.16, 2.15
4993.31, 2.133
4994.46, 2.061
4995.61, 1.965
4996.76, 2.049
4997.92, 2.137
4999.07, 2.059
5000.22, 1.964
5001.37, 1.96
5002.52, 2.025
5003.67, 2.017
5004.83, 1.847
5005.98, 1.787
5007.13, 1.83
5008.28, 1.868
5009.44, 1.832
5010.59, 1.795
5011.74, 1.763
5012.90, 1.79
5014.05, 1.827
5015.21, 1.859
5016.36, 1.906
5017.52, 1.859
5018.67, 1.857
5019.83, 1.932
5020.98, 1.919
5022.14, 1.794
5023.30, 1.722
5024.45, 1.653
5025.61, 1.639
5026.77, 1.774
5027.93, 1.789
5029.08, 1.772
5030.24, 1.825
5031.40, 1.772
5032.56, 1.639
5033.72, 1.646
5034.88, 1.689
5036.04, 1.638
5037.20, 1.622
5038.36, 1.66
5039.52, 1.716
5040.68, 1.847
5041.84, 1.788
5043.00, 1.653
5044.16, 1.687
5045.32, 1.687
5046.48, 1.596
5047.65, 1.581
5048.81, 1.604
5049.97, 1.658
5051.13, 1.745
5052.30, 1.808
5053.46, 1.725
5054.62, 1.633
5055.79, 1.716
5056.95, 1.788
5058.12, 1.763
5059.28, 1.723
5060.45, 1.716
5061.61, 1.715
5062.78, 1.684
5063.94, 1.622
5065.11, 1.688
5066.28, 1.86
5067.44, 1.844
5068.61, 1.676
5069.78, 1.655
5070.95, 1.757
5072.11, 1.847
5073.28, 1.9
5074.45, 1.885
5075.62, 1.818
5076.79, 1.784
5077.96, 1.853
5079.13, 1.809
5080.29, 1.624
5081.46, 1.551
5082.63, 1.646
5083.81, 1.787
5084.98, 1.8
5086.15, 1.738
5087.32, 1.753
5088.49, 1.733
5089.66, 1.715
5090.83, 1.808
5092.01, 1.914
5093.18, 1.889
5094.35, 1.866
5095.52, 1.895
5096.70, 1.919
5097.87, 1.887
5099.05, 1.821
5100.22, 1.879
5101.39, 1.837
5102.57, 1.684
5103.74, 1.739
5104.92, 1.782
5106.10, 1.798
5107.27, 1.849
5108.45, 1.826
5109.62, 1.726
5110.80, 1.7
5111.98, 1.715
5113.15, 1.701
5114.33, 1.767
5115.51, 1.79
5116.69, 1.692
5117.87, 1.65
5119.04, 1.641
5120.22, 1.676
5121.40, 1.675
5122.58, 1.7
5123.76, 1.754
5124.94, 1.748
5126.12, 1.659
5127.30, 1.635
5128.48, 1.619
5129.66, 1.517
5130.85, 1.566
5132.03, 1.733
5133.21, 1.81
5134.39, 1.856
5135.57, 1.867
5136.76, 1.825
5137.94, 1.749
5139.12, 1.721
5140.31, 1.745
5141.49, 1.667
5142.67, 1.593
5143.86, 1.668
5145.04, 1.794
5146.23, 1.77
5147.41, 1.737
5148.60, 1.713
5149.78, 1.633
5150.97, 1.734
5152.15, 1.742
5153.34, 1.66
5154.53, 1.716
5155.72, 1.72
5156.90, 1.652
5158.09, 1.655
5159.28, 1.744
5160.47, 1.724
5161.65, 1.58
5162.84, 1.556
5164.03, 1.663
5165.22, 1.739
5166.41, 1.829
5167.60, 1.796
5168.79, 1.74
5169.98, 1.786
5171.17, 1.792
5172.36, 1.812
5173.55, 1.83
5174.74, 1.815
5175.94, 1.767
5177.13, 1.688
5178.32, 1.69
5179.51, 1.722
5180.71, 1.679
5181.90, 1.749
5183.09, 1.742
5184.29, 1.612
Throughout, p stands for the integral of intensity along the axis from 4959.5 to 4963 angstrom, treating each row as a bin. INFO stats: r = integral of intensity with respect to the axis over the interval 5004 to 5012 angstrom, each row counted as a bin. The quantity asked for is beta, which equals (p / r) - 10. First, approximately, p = 7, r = 15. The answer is -9.55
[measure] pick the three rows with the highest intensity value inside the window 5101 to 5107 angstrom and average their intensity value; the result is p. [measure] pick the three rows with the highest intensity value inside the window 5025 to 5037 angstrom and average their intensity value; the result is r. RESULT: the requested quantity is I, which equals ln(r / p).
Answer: -0.01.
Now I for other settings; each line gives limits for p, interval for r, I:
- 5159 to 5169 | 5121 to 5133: -0.03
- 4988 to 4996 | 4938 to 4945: -0.09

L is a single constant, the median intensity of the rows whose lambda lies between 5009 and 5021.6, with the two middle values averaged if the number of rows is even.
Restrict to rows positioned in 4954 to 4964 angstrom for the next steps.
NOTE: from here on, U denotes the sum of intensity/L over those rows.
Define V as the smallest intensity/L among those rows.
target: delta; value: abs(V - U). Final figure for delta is 7.7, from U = 9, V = 0.88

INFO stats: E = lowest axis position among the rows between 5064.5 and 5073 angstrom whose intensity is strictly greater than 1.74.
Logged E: 5066.28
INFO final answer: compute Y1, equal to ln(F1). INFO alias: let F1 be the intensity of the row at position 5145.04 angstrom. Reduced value 0.58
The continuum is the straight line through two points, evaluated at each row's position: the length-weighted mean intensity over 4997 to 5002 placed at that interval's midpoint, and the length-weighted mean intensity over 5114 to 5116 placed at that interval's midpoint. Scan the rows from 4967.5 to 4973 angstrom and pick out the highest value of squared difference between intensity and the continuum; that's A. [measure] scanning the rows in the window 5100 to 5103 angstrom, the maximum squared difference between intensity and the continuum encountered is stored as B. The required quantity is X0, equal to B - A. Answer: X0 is -0.01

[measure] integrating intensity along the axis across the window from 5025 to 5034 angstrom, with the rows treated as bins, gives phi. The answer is 15.6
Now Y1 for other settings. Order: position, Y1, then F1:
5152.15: 0.56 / 1.742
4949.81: 0.66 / 1.935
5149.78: 0.49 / 1.633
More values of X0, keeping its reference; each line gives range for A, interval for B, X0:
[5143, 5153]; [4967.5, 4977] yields 0.10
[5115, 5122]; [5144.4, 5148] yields -0.01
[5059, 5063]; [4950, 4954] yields 0.08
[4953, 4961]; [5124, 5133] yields -0.18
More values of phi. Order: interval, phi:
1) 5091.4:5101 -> 18.1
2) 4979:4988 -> 17.8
